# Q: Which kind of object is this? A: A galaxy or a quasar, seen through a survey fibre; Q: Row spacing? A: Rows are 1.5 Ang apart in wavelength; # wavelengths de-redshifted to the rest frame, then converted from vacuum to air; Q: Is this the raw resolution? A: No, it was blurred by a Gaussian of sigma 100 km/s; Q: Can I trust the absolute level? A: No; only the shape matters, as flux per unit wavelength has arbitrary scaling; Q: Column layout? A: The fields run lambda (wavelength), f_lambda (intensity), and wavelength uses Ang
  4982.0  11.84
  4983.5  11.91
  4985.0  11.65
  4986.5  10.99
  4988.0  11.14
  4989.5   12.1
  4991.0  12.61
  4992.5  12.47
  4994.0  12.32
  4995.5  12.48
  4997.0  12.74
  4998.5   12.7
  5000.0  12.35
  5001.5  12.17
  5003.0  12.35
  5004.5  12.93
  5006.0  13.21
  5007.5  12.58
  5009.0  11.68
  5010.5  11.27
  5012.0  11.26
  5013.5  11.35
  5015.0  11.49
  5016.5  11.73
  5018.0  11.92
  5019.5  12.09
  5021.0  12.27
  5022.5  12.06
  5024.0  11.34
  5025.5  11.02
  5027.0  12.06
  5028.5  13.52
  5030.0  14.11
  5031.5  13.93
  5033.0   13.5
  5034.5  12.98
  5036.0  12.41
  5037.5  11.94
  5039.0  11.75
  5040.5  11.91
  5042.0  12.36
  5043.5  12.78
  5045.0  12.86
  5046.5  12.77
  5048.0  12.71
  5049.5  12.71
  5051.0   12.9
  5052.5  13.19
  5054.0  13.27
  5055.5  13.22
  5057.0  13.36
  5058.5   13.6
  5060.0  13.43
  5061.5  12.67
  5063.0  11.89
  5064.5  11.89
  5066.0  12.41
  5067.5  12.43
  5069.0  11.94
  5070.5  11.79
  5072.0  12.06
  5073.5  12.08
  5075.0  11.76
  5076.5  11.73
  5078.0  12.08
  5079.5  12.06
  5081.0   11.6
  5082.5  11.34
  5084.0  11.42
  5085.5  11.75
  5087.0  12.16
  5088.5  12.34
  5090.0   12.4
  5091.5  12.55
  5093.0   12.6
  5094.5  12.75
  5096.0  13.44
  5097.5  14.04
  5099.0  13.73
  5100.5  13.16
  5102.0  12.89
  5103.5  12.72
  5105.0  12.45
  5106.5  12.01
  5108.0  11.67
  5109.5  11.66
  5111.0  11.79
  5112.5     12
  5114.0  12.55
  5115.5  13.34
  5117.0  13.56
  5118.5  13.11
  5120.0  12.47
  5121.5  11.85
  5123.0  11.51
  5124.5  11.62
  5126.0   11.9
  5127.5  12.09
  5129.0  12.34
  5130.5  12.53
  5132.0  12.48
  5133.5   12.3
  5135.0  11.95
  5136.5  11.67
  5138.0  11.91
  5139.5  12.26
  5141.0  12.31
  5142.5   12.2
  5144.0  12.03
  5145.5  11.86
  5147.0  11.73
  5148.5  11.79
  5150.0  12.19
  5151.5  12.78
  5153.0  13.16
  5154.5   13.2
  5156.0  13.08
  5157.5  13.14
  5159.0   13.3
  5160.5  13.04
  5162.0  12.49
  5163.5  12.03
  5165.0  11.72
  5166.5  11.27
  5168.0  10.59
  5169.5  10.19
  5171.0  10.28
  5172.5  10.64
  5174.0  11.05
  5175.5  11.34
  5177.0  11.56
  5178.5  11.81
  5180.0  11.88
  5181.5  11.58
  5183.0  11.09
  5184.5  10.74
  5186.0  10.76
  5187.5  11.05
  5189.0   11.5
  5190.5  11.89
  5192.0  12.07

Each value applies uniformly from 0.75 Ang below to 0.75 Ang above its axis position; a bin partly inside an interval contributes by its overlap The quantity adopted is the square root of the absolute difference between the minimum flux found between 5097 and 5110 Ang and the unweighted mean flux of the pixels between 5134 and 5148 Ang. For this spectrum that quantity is 0.58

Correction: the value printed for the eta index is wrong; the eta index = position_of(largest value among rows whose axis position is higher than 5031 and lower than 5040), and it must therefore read 5031.5 Ang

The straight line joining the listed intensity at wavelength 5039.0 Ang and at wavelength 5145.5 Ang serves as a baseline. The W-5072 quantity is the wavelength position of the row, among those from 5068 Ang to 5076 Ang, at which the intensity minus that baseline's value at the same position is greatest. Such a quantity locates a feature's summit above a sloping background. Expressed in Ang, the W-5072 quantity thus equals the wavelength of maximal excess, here 5073.5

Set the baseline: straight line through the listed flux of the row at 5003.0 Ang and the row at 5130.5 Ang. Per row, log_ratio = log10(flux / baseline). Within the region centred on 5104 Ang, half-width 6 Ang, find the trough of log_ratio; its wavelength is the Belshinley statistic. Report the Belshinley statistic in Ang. 5109.5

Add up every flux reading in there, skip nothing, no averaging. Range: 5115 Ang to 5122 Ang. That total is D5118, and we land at 64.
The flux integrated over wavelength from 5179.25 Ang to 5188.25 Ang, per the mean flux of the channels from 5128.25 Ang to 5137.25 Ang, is 8.24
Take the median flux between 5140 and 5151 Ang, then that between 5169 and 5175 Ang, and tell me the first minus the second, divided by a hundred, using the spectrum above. 0.016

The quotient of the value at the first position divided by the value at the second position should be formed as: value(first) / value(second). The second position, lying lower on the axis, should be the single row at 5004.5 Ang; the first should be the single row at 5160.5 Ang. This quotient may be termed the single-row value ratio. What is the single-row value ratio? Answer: 1.01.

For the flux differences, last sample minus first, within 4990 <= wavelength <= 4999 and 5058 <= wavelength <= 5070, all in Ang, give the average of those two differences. -0.8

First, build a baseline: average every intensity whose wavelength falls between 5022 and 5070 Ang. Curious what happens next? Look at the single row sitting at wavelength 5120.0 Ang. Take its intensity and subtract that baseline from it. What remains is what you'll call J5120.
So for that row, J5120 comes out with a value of -0.18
